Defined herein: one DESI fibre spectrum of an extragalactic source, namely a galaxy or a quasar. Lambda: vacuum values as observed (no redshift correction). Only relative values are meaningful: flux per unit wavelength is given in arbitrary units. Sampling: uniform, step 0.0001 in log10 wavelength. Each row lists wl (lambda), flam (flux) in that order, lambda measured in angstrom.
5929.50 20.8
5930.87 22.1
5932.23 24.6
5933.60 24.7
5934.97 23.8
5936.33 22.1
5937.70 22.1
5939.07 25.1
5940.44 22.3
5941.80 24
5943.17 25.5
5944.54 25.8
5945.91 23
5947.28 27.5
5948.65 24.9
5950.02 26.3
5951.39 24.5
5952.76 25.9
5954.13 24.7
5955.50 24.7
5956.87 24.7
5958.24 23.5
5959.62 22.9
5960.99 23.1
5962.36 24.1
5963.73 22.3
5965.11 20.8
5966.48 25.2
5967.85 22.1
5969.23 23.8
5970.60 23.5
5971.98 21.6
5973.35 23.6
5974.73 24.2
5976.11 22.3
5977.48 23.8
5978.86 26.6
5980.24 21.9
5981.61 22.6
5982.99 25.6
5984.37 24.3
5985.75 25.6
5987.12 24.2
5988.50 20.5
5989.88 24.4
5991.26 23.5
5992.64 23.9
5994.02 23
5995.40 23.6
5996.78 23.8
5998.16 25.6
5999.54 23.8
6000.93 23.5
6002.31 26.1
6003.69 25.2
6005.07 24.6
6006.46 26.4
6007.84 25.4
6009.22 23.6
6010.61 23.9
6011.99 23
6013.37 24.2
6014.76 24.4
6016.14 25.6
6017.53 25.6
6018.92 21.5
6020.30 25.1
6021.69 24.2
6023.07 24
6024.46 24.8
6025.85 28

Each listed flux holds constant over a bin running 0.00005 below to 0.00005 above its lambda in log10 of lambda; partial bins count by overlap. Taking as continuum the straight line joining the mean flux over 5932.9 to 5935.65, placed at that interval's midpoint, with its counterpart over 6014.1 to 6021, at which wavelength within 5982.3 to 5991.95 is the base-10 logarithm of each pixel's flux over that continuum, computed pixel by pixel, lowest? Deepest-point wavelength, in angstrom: 5988.50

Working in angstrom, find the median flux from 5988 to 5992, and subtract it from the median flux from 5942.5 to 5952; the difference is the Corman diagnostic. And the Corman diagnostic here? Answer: 2.0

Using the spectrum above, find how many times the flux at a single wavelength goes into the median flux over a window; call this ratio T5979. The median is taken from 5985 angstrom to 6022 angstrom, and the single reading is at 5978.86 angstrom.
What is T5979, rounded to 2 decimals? 0.91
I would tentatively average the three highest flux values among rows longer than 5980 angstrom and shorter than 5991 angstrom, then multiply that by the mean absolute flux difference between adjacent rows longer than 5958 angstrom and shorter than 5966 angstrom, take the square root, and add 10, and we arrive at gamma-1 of 15.1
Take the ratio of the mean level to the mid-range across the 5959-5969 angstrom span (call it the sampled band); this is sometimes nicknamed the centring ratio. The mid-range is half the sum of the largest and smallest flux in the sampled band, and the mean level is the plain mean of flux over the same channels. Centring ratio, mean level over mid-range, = 1.00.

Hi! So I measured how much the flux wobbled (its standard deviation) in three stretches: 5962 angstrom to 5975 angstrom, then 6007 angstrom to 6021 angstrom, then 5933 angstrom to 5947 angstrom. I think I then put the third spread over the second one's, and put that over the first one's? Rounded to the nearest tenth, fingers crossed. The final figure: 0.8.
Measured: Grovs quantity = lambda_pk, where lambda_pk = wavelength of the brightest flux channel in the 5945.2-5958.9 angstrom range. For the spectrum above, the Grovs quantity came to 5947.28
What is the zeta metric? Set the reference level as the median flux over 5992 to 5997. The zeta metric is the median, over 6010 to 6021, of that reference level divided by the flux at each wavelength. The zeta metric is 0.98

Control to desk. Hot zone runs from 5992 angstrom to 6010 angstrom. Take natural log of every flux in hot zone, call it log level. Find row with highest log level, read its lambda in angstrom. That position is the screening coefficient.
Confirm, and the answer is 6006.46 angstrom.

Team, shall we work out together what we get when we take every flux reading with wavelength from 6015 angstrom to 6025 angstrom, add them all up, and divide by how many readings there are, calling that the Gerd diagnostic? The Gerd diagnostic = 24.4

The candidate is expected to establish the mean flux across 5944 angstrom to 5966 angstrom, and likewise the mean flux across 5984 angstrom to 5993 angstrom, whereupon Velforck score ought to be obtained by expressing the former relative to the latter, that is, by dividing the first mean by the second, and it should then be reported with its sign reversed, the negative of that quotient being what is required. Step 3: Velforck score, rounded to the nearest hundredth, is -1.02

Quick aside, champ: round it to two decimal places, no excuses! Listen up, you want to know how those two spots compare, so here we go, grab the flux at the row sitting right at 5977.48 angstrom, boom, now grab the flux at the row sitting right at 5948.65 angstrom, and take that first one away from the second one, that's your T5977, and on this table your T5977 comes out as 1.10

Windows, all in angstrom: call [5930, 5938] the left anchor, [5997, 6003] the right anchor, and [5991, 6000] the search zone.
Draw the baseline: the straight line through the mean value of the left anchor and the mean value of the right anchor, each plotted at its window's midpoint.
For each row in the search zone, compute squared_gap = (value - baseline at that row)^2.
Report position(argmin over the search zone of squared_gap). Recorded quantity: 5992.64 angstrom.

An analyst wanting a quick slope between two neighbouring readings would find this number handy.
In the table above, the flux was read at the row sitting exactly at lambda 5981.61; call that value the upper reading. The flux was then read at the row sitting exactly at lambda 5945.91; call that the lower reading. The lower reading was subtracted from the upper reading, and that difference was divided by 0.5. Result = -1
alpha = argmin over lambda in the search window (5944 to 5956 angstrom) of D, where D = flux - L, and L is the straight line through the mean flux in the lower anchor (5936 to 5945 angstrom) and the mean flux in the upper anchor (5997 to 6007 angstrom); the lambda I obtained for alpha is 5945.91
